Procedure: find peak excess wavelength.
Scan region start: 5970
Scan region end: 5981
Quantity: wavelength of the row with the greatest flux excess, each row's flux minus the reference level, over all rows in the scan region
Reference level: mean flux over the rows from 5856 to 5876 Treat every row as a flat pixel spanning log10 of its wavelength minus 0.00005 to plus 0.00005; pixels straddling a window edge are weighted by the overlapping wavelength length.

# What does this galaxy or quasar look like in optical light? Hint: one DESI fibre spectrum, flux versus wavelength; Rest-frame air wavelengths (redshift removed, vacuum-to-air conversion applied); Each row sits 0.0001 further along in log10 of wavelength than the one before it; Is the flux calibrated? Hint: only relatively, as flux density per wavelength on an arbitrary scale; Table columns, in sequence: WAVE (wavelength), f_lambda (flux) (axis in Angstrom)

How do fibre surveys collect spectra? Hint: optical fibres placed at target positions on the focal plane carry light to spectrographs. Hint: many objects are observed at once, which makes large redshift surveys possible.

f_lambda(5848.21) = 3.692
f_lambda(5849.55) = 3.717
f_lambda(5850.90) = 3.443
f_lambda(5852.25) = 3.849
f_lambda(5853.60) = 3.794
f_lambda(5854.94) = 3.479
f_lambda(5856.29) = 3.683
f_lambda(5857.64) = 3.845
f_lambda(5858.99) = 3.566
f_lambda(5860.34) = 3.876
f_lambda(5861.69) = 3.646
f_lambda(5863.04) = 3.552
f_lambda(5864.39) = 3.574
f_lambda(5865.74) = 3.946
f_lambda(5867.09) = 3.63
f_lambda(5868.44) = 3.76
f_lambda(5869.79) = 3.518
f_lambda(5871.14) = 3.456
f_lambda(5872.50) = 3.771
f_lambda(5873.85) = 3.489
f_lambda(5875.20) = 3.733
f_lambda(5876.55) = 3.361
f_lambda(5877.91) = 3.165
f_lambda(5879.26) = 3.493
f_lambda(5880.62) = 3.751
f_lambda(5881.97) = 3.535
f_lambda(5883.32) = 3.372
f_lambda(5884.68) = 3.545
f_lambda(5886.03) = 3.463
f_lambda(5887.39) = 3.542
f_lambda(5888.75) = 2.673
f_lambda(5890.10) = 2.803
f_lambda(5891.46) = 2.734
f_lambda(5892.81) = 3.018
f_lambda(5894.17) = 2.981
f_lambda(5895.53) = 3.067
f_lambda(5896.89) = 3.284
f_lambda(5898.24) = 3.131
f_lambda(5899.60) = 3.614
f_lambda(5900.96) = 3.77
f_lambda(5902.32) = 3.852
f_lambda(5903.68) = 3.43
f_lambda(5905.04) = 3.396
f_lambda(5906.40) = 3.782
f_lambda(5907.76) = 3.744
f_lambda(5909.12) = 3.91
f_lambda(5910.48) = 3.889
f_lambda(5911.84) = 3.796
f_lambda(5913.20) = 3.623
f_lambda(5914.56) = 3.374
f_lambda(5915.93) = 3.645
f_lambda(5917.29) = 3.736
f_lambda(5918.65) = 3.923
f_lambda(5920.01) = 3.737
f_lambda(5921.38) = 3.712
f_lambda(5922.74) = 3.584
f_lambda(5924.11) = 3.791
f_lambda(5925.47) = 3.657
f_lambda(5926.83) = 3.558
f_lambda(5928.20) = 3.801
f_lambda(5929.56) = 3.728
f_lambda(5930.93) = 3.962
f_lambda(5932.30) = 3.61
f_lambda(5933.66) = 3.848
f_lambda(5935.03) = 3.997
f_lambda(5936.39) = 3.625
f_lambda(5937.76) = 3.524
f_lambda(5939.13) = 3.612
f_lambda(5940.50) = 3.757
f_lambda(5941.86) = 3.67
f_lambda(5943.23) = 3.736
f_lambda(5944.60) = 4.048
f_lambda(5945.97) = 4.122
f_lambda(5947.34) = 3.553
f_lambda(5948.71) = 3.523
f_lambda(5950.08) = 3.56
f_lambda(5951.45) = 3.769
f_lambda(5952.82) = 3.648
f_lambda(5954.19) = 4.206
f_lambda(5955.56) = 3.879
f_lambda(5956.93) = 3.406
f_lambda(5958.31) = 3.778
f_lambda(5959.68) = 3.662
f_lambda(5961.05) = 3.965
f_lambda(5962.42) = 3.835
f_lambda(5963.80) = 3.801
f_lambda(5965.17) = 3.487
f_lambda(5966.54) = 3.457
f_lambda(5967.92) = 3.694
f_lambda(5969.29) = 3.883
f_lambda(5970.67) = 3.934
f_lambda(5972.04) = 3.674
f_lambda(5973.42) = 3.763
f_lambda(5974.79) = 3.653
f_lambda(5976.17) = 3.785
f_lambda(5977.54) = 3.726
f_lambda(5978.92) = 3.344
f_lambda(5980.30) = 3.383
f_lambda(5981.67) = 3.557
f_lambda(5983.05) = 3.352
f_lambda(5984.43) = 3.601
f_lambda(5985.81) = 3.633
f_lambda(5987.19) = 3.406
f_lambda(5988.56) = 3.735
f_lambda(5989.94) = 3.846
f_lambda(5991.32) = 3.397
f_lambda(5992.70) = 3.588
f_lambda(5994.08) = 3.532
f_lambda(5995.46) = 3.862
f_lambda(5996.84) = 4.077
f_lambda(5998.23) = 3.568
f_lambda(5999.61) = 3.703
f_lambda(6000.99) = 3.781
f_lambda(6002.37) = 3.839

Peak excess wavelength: 5970.67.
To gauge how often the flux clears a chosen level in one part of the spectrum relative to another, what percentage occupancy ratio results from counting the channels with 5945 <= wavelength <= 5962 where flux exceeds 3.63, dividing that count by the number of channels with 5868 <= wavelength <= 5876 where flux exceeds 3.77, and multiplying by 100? 800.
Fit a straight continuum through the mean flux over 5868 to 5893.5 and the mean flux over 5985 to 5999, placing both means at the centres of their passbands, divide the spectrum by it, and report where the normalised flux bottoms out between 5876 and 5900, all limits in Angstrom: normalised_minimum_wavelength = 5888.75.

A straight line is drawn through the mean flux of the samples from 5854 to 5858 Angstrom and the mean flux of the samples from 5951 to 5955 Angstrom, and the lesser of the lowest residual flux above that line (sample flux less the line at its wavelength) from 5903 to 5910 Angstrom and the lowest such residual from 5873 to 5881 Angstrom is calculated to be -0.55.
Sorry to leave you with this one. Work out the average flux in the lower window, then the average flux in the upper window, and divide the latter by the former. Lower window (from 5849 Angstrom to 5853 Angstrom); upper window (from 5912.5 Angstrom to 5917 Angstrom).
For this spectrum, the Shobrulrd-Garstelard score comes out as 0.97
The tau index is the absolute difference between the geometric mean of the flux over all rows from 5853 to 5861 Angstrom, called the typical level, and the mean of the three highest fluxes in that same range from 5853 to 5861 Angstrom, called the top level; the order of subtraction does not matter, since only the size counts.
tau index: 0.134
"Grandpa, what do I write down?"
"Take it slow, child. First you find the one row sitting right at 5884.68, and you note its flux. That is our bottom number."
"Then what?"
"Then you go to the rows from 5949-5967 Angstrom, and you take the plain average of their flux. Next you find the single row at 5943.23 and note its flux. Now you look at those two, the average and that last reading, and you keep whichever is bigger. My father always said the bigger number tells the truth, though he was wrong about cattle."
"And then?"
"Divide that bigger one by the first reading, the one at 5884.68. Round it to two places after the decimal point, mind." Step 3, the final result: 1.05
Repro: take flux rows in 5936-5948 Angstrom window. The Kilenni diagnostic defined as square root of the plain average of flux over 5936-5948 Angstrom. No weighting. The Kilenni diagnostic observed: 1.93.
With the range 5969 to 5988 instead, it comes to 1.90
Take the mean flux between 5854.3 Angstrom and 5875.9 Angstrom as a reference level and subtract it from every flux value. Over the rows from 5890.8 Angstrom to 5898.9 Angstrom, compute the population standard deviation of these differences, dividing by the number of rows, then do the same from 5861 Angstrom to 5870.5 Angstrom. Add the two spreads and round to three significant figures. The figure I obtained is 0.304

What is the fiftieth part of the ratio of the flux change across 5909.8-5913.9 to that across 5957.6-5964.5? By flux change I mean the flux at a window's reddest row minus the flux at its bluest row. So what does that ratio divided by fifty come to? -0.23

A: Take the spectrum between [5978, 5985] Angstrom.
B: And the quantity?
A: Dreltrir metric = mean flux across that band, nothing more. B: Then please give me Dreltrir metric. 3.45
